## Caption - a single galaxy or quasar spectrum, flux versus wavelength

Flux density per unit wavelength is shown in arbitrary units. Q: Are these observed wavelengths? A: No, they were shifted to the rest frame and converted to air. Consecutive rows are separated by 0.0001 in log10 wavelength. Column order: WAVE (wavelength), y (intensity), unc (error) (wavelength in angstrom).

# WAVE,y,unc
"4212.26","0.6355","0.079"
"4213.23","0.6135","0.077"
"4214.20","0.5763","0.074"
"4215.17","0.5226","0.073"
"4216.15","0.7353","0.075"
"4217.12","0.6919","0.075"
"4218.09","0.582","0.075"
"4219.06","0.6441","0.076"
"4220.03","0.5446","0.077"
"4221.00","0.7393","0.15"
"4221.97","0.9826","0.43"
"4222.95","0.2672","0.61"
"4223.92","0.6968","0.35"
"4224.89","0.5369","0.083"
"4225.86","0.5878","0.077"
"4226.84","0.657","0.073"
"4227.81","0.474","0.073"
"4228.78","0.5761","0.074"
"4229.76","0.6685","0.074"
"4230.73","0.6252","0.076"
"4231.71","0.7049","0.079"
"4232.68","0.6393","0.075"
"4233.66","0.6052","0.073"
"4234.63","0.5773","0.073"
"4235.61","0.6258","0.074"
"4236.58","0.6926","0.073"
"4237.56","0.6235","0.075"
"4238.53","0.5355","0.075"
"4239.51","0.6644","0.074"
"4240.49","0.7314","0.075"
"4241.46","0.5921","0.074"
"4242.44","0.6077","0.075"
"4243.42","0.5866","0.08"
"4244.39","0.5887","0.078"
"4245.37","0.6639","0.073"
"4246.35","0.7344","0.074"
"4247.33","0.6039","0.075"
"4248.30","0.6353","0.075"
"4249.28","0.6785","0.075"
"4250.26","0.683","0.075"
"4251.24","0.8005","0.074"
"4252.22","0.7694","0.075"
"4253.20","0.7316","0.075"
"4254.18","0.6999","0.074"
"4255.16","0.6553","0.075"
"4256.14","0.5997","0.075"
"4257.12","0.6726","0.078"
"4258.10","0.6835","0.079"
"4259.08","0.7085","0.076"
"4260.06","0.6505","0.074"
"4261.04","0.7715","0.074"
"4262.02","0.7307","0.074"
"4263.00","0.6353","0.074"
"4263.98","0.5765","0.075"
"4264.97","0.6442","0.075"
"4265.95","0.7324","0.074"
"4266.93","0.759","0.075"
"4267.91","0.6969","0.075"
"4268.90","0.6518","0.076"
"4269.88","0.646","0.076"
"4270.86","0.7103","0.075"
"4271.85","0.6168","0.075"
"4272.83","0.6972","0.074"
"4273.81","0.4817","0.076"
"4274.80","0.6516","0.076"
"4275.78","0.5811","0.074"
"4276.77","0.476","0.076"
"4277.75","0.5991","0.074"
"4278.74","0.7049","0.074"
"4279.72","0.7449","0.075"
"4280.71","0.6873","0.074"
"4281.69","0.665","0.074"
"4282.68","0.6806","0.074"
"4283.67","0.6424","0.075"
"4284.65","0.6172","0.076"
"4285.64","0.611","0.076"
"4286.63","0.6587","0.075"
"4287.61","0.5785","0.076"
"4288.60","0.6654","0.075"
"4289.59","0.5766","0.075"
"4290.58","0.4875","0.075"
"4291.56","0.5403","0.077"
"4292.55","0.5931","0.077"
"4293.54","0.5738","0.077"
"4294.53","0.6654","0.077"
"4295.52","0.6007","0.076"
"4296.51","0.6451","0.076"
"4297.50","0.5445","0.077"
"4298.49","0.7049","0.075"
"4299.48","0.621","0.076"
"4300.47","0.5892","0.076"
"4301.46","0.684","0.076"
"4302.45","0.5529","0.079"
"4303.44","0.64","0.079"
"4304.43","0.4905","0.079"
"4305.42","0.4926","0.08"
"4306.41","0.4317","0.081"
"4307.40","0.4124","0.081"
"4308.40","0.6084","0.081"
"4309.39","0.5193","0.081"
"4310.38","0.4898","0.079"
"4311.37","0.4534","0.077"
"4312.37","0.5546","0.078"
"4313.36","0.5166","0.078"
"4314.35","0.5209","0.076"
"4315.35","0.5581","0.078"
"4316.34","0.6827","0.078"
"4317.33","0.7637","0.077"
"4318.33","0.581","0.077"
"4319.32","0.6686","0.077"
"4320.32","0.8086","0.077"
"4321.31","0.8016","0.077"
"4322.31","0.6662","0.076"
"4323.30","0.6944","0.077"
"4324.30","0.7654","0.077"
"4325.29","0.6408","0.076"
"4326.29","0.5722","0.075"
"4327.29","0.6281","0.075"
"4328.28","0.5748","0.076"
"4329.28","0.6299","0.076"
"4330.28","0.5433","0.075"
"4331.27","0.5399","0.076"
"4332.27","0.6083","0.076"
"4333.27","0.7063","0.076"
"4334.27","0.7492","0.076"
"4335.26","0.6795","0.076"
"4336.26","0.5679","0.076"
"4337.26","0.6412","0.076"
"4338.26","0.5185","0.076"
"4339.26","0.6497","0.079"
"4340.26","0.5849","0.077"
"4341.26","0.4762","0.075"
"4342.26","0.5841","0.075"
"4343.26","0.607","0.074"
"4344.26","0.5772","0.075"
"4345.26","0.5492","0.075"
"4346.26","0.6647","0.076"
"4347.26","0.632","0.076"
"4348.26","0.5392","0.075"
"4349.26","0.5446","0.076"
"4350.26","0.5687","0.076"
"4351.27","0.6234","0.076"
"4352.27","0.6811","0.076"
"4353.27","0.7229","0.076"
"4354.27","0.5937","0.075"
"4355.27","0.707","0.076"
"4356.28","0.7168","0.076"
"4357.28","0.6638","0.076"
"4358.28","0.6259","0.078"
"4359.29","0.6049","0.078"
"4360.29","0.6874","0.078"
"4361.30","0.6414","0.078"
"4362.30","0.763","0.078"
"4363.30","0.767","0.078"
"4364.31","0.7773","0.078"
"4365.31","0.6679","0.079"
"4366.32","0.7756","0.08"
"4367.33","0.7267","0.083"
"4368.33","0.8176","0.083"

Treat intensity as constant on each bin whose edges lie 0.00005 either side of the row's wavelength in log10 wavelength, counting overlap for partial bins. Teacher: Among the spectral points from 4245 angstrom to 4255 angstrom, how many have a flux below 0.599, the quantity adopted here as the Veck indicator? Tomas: 0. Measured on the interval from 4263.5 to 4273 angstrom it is 1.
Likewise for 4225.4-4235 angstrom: 4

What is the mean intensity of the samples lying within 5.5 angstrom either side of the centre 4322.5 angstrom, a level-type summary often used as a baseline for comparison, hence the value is 0.69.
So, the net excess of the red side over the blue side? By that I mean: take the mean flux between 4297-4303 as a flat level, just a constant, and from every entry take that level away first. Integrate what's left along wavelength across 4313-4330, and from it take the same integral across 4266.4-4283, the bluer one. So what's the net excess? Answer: 0.03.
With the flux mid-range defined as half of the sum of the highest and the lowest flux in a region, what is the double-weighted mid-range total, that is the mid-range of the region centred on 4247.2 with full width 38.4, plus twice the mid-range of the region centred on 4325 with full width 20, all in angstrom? 2.02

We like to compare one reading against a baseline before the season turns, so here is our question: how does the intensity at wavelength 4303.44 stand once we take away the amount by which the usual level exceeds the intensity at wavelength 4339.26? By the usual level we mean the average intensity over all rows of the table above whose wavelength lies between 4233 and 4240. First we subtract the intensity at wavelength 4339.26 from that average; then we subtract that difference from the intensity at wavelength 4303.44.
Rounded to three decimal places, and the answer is 0.672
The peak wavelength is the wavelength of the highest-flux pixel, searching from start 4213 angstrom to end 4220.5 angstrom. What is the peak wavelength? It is 4216.15 angstrom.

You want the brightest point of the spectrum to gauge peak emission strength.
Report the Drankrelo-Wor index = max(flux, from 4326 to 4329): 0.6281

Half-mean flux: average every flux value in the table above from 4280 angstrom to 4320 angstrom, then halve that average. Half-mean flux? 0.295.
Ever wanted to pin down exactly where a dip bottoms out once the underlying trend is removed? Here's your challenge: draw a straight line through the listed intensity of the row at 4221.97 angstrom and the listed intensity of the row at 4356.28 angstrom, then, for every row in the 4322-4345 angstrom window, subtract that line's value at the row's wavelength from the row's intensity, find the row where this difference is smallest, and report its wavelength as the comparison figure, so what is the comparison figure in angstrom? 4341.26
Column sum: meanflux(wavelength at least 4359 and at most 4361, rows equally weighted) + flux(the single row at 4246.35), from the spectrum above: 1.38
